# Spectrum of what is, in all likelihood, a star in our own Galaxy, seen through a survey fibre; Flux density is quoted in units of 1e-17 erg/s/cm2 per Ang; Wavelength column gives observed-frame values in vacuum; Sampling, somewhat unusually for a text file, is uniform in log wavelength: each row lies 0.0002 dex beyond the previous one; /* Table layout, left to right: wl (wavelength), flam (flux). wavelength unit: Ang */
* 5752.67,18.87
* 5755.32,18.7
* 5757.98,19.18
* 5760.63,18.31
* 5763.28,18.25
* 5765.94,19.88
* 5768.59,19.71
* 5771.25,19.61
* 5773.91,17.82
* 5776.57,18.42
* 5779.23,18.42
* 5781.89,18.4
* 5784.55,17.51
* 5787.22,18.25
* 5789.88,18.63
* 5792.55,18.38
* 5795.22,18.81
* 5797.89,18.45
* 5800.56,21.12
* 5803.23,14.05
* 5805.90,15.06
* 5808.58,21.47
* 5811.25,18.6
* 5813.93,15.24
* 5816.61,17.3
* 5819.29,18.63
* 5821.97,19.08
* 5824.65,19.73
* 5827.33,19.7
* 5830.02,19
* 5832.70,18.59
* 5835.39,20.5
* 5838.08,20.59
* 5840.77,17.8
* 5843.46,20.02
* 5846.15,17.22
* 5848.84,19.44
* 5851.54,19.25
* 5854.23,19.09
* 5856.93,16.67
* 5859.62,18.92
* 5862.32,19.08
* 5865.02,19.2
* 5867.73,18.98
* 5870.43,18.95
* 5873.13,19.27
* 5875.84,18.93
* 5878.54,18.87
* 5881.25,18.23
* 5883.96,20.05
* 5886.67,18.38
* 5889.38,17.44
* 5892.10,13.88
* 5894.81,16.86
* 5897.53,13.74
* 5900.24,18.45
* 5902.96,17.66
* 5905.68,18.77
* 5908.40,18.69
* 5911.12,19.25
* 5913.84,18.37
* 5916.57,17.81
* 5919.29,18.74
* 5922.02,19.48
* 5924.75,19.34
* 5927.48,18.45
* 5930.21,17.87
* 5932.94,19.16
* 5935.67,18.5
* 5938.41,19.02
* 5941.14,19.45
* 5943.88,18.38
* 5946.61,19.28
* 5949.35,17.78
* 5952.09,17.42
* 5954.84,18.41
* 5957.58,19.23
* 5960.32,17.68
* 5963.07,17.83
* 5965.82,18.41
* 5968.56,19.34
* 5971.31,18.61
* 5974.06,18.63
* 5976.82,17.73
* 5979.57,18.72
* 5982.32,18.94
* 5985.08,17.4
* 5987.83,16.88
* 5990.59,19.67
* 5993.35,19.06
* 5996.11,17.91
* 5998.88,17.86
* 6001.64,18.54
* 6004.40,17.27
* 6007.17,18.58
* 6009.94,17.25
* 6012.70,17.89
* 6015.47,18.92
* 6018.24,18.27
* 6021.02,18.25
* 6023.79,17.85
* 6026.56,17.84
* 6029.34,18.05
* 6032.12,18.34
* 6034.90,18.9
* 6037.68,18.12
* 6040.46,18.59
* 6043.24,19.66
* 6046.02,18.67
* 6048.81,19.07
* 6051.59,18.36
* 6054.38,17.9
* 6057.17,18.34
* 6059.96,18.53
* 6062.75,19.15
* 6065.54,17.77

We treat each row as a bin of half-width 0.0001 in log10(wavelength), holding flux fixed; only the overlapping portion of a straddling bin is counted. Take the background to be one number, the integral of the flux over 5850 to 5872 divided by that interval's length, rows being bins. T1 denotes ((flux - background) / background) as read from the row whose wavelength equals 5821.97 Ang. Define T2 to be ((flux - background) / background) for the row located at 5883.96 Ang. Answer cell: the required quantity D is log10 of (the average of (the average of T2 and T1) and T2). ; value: -1.26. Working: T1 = 0.02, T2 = 0.07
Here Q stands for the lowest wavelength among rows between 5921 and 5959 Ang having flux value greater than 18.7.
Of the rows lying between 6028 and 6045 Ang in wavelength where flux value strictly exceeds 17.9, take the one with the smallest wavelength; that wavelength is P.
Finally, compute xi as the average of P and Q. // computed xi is 5975.7 Ang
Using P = 6029.34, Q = 5922.02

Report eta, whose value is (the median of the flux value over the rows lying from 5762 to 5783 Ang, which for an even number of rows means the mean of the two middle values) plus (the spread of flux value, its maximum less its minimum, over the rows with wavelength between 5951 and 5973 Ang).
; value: 20.3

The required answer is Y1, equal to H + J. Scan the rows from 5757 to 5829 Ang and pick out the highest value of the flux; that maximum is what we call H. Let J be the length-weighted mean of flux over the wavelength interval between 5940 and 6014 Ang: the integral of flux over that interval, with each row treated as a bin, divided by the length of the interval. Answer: 39.8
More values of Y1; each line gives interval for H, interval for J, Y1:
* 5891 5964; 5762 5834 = 37.9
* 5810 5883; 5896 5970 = 39.0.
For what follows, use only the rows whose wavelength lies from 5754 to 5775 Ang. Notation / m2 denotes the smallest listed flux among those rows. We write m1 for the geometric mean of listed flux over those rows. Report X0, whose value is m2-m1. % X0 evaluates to -1.1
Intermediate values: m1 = 18.9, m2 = 17.82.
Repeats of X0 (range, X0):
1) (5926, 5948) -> -0.9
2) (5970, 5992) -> -1.4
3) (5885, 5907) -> -3.0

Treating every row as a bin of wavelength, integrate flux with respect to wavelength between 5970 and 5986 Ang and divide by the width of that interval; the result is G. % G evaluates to 18.4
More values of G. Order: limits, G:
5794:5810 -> 18.2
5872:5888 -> 19.0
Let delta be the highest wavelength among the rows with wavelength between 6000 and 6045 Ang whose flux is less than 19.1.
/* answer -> 6040.46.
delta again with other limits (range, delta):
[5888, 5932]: 5930.21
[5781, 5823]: 5821.97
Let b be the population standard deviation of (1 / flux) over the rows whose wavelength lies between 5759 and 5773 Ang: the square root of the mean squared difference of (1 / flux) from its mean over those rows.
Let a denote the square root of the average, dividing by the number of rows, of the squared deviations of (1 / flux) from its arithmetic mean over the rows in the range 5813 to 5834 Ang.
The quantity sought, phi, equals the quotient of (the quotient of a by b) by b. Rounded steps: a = 0.0046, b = 0.0020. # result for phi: 1175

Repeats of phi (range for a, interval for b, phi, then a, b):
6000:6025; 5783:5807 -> 35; 0.0017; 0.0069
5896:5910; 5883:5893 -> 108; 0.0074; 0.0083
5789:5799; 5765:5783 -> 108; 0.0005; 0.0021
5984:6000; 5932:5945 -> 2227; 0.0029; 0.0011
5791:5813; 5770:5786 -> 2218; 0.0081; 0.0019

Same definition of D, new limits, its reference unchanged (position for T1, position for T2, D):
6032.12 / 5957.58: -1.92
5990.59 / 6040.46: -2.37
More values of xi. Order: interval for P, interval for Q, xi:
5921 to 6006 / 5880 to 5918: 5903.0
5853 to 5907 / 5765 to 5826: 5810.1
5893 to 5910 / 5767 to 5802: 5834.4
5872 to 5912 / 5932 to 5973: 5903.0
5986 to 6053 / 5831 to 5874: 5913.0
